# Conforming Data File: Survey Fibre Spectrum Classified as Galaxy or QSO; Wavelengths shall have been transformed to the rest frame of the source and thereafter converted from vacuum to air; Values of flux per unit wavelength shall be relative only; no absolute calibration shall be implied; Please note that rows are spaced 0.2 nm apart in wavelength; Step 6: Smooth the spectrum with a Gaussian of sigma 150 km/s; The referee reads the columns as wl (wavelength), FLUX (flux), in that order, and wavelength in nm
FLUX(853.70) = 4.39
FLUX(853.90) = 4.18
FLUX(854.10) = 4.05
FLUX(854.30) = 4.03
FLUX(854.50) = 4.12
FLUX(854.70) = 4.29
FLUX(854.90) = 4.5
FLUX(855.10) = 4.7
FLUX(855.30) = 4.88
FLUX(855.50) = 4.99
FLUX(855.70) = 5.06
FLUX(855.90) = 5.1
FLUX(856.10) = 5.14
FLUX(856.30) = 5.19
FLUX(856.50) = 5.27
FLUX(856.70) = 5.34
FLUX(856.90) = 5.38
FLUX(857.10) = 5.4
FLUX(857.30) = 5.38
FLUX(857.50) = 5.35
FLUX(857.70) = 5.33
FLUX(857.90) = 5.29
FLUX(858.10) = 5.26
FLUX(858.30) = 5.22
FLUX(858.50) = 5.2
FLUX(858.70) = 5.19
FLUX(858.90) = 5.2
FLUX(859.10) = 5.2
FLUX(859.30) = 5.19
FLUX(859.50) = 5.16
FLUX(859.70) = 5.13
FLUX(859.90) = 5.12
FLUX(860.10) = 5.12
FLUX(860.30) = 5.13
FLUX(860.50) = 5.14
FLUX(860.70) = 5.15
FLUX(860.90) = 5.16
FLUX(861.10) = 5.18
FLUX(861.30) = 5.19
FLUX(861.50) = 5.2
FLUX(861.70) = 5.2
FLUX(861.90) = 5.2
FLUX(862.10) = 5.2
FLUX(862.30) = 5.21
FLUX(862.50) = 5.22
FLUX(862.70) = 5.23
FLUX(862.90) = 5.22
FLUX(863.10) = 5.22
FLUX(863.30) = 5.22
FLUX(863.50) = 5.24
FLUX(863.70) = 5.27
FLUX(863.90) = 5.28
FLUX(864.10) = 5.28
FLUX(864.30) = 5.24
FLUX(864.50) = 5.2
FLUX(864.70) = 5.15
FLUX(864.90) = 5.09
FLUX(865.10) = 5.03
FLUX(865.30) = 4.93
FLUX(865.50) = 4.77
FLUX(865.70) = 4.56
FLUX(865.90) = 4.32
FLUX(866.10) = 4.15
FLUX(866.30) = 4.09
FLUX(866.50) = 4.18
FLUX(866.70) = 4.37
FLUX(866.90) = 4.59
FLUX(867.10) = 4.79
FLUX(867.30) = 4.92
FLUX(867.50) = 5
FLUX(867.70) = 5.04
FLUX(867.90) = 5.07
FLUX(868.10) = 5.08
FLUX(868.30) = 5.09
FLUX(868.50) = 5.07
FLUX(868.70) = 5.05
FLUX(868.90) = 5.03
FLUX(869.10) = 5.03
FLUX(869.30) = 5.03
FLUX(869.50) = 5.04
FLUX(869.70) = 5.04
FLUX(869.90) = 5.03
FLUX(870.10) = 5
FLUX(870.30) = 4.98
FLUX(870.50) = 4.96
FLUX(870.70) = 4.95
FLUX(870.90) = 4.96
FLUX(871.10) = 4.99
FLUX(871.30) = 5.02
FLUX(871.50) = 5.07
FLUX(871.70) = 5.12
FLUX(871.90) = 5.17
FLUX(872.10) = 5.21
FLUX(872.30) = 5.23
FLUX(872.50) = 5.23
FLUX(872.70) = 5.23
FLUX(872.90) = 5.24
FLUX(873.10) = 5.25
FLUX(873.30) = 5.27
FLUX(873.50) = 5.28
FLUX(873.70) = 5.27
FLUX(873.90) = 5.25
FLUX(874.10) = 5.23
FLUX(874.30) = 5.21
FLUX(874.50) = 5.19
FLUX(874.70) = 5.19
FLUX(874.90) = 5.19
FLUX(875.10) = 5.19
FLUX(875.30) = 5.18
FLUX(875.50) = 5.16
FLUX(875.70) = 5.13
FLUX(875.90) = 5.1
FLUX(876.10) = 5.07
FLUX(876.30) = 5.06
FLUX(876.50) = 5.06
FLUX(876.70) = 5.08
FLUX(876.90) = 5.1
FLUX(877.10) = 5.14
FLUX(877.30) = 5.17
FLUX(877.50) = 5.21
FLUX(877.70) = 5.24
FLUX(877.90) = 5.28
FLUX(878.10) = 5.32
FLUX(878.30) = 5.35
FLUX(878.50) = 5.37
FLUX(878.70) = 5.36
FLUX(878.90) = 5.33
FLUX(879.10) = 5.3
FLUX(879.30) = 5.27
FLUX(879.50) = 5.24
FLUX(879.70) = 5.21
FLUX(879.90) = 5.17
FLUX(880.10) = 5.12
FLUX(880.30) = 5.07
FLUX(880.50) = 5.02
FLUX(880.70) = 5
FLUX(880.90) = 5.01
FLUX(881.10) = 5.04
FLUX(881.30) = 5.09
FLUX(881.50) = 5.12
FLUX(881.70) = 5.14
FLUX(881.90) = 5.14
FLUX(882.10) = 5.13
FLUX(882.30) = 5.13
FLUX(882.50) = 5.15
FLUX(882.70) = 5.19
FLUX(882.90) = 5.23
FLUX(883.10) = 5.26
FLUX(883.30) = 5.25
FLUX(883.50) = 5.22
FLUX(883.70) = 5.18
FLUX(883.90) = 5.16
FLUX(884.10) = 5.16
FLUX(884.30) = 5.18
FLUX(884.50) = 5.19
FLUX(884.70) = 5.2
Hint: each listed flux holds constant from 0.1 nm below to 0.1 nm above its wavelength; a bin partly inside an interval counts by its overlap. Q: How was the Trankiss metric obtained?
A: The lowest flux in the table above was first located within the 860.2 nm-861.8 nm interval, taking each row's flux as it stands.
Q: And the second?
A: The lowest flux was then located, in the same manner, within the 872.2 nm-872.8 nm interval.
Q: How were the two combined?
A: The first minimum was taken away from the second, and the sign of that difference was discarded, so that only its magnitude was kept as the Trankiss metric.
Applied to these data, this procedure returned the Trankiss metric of 0.10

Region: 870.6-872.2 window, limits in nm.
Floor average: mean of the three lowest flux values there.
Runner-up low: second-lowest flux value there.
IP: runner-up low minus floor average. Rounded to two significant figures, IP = -0.0067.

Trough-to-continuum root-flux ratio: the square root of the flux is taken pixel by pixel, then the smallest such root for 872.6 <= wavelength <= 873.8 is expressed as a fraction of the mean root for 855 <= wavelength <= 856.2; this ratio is 1.03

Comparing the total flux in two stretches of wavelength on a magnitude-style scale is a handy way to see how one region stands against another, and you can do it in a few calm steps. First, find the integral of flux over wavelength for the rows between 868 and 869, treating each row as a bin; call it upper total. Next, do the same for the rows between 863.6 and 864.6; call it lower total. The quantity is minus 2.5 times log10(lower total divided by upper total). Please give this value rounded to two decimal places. -0.04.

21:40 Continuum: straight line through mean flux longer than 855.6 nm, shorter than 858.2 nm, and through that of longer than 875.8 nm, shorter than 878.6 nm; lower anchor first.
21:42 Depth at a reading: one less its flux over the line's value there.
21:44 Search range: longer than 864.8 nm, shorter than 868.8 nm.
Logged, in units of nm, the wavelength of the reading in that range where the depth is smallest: 868.30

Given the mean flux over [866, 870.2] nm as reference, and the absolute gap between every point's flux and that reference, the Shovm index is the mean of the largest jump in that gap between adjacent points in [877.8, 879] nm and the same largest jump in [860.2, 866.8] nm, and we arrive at 0.140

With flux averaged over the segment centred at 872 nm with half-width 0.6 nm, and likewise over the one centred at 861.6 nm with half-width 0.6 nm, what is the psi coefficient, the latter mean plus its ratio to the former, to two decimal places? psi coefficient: 6.20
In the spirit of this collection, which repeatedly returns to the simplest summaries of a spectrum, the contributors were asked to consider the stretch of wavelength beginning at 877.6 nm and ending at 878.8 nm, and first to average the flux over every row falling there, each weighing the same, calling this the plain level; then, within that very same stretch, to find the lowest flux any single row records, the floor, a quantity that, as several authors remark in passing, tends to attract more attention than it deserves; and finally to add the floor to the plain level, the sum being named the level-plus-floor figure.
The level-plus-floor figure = 10.56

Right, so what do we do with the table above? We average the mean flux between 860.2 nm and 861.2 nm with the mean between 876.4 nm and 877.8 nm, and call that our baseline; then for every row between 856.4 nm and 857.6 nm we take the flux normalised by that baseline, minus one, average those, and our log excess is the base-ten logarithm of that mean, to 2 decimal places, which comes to -1.40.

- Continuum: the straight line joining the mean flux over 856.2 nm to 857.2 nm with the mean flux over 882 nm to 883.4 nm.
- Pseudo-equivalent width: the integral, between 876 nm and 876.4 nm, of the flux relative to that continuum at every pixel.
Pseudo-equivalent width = 0.4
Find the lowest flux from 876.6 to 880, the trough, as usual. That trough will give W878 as 5.08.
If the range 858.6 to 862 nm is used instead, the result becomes 5.12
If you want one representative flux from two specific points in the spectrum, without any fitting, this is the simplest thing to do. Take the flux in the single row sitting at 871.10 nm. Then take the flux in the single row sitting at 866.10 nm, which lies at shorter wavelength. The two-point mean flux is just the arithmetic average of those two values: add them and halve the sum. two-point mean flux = 4.57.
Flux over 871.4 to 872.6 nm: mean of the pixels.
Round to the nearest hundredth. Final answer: 5.17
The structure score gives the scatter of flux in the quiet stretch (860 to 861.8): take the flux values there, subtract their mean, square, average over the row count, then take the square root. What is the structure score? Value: 0.029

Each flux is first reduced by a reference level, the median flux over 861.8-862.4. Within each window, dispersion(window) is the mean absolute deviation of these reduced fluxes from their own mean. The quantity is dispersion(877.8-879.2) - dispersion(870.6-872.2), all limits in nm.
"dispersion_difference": -0.056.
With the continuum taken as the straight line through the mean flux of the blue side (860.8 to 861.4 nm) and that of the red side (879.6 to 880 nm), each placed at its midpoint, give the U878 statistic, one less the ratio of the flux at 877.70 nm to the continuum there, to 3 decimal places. -0.010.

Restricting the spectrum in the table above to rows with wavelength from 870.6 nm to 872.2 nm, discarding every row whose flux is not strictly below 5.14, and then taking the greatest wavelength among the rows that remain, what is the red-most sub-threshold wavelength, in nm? 871.70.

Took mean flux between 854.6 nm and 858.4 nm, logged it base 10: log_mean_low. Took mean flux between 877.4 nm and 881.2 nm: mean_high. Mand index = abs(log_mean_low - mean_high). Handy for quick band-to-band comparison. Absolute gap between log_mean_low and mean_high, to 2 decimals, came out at 4.50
